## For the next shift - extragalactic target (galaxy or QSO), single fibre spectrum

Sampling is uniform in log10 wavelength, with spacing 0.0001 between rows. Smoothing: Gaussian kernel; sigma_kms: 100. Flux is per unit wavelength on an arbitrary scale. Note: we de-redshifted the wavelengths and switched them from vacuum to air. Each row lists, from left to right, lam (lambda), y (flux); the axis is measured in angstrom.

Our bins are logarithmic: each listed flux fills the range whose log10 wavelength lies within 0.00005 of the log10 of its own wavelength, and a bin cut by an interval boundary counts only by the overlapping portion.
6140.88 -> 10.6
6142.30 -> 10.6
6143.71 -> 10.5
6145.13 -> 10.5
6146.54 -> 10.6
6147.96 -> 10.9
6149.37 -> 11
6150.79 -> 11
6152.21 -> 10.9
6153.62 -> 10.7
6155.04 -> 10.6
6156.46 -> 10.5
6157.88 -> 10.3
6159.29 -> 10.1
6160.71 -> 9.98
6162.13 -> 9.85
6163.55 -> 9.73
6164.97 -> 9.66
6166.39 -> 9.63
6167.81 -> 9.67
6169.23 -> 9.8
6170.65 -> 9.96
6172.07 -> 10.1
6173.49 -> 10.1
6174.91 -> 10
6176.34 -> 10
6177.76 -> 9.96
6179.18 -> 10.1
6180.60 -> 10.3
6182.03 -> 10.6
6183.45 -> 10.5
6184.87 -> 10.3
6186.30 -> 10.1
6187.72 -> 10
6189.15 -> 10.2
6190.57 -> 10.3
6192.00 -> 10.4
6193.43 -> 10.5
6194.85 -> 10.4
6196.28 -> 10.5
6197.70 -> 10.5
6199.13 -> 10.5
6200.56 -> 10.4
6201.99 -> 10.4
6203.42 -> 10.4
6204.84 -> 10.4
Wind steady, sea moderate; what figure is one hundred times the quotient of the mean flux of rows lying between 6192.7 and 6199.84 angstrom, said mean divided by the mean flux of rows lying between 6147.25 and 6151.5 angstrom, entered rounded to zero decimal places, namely 96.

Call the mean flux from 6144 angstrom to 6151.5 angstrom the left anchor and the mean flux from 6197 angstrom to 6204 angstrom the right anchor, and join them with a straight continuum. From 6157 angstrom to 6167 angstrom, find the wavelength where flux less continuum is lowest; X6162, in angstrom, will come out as 6166.39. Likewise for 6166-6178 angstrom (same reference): 6166.39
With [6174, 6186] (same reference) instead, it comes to 6177.76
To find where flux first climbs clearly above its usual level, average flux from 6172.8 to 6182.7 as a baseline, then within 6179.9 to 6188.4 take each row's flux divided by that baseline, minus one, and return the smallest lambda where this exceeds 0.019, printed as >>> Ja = 6182.03 angstrom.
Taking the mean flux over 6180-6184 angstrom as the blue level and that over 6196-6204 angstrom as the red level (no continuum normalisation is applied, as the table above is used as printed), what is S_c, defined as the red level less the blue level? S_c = -0.02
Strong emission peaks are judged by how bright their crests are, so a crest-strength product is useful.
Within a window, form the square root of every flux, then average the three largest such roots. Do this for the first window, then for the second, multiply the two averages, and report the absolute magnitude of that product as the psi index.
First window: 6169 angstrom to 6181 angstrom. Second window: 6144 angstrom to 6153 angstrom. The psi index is 10.6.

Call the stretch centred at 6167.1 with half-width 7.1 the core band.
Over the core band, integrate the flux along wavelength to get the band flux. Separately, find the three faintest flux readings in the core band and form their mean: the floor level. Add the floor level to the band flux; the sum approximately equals 149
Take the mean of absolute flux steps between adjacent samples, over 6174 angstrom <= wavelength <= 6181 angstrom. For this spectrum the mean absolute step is 0.095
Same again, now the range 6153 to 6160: 0.150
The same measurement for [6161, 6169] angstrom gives 0.065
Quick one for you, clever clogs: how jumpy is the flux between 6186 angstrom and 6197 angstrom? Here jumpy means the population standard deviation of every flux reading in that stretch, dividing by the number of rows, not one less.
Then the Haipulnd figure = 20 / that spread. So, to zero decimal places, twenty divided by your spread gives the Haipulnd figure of 115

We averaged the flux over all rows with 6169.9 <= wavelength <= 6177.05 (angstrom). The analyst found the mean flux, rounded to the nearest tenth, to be 10.0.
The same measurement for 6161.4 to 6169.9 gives 9.7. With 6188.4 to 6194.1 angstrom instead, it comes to 10.3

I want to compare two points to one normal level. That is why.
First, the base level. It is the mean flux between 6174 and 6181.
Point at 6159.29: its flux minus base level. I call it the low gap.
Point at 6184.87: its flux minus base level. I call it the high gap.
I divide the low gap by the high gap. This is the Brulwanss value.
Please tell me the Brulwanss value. 0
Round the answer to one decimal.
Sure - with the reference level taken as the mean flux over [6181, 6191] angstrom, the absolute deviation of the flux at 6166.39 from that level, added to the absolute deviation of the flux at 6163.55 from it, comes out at 1.2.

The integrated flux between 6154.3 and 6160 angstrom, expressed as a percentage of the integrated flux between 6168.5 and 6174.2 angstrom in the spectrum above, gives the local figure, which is 104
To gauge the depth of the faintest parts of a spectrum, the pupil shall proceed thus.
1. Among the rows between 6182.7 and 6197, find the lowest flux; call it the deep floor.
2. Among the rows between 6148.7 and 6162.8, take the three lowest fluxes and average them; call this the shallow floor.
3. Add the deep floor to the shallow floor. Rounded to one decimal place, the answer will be 20.0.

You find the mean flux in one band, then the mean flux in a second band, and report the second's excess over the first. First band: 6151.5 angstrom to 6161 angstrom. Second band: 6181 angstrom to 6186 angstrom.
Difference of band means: 0.0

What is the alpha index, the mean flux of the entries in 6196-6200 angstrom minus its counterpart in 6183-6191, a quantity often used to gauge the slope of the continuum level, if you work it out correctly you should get 0.27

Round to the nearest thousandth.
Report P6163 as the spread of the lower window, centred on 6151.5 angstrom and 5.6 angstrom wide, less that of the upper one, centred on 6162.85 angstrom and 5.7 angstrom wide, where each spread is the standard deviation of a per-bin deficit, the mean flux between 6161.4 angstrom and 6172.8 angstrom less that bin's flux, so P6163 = 0.001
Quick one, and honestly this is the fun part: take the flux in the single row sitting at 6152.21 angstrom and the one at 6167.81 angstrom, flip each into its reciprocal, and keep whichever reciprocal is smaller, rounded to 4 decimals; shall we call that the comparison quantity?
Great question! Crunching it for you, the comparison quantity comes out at 0.0917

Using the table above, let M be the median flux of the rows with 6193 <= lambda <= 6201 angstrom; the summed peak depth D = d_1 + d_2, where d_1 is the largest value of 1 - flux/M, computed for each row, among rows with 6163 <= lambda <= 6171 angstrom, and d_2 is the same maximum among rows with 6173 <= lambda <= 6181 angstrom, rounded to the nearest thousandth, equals 0.134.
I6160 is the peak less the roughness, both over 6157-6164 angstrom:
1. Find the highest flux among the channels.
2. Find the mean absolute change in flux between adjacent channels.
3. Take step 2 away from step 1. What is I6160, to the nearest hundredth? 10.16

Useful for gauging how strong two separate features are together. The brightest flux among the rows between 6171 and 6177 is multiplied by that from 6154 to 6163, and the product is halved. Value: 53.5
